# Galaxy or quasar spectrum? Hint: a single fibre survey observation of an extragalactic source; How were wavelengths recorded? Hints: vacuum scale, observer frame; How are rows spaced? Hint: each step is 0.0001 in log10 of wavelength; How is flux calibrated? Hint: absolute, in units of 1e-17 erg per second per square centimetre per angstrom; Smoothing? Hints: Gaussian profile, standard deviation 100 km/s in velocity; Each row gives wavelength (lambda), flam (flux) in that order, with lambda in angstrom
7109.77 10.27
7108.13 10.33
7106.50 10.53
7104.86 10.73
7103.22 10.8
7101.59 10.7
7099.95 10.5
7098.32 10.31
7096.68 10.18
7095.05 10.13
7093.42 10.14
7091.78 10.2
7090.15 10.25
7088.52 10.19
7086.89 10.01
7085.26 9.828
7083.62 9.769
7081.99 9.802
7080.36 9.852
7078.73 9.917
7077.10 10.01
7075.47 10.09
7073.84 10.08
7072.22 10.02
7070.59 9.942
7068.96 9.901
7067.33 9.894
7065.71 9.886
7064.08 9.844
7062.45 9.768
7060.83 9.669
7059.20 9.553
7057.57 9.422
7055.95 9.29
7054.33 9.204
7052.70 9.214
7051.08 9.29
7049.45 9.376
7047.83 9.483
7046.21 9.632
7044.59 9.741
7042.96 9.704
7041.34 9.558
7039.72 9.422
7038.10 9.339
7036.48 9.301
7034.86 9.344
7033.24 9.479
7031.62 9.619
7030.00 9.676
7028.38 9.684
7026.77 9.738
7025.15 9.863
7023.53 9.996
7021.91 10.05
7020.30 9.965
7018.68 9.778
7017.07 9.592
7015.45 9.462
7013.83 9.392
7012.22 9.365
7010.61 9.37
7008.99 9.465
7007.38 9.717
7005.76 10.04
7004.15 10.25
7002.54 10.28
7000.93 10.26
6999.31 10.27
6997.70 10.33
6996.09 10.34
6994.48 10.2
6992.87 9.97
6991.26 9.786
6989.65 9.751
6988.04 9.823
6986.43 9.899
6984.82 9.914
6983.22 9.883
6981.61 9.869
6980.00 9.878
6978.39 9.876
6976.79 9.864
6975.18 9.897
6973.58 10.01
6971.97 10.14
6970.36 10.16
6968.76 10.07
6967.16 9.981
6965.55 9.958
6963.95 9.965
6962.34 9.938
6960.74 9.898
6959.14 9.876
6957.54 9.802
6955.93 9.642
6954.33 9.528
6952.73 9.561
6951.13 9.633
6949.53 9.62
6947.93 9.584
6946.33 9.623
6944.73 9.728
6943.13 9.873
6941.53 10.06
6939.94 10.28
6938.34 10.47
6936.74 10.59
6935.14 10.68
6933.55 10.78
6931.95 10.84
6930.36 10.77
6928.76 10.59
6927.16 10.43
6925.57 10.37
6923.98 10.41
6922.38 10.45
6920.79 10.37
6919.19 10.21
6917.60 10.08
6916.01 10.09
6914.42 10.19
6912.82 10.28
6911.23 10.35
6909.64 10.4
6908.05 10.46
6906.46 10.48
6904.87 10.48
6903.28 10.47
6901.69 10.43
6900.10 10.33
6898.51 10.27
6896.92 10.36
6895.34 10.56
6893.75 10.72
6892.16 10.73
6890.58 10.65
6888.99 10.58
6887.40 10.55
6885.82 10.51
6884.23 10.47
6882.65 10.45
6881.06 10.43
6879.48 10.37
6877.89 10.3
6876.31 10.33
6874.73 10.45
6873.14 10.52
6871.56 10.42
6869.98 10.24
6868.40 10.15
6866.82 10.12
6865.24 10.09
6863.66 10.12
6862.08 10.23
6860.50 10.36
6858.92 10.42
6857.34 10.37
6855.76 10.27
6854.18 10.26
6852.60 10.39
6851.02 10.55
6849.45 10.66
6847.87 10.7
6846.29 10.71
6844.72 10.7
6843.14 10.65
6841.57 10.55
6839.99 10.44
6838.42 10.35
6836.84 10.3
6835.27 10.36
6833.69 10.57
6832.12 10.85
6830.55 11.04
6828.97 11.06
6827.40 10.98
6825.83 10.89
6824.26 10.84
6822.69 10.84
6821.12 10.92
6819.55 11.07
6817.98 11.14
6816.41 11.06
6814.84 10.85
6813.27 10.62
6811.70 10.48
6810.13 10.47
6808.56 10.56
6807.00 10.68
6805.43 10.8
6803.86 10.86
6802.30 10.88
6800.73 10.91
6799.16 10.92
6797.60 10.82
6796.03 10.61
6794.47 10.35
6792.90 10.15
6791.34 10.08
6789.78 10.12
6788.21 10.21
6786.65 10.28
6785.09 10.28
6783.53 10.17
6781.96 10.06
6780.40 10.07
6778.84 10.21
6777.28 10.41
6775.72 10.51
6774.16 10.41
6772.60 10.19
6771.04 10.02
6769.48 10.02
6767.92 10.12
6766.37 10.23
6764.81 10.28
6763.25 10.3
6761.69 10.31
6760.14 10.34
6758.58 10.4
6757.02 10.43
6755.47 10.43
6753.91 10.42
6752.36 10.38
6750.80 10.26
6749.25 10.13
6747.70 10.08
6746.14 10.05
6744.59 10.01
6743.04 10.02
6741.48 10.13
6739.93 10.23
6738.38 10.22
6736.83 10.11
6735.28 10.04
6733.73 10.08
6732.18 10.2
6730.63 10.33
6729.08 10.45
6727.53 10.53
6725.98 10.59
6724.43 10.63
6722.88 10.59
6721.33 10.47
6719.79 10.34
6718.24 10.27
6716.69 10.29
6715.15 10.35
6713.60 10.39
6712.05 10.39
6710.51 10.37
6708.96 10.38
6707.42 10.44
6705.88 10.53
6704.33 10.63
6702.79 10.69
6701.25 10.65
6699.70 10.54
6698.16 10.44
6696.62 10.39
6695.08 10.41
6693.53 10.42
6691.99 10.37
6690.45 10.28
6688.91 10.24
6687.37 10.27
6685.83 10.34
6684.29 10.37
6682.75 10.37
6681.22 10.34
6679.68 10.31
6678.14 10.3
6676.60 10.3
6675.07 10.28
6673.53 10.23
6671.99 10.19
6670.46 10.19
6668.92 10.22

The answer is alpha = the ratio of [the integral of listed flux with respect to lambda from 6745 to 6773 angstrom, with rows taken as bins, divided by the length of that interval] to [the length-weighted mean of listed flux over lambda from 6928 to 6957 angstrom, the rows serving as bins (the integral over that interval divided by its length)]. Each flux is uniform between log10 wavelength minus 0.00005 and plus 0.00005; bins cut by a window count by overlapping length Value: 1.01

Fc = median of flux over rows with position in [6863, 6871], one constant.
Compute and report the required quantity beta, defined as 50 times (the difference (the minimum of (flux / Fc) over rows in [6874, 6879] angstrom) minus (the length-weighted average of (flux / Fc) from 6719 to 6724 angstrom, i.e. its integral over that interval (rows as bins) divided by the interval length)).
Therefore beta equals -0.9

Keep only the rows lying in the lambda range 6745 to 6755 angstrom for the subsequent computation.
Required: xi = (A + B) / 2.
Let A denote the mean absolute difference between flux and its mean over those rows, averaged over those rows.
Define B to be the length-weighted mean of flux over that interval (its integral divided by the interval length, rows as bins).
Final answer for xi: 5.18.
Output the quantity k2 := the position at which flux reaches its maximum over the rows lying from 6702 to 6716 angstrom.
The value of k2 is 6702.79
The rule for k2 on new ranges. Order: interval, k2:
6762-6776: 6775.72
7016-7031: 7021.91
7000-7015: 7002.54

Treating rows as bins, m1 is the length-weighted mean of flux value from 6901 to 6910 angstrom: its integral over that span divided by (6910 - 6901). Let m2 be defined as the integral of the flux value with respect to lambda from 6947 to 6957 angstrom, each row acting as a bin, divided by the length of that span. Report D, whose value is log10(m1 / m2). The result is 0.037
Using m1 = 10.5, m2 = 9.6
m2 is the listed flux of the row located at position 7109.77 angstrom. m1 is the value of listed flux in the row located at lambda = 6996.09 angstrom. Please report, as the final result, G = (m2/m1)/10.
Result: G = 0.099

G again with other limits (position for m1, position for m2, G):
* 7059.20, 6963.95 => 0.104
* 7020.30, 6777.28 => 0.104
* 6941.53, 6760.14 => 0.103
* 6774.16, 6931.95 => 0.104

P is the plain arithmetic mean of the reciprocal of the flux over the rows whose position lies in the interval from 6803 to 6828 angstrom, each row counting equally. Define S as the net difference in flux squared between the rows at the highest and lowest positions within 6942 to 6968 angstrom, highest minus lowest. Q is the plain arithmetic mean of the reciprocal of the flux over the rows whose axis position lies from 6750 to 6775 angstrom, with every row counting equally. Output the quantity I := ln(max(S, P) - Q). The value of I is 0.7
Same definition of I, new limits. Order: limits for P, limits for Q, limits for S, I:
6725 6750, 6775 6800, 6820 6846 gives -6.7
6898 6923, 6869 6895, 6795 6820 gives 2.3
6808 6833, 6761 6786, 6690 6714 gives 0.8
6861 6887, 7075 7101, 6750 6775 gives 1.1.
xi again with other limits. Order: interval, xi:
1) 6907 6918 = 5.20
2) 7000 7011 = 5.13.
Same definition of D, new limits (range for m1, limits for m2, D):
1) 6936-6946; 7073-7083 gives 0.008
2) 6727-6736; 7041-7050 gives 0.030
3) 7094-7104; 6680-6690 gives 0.005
